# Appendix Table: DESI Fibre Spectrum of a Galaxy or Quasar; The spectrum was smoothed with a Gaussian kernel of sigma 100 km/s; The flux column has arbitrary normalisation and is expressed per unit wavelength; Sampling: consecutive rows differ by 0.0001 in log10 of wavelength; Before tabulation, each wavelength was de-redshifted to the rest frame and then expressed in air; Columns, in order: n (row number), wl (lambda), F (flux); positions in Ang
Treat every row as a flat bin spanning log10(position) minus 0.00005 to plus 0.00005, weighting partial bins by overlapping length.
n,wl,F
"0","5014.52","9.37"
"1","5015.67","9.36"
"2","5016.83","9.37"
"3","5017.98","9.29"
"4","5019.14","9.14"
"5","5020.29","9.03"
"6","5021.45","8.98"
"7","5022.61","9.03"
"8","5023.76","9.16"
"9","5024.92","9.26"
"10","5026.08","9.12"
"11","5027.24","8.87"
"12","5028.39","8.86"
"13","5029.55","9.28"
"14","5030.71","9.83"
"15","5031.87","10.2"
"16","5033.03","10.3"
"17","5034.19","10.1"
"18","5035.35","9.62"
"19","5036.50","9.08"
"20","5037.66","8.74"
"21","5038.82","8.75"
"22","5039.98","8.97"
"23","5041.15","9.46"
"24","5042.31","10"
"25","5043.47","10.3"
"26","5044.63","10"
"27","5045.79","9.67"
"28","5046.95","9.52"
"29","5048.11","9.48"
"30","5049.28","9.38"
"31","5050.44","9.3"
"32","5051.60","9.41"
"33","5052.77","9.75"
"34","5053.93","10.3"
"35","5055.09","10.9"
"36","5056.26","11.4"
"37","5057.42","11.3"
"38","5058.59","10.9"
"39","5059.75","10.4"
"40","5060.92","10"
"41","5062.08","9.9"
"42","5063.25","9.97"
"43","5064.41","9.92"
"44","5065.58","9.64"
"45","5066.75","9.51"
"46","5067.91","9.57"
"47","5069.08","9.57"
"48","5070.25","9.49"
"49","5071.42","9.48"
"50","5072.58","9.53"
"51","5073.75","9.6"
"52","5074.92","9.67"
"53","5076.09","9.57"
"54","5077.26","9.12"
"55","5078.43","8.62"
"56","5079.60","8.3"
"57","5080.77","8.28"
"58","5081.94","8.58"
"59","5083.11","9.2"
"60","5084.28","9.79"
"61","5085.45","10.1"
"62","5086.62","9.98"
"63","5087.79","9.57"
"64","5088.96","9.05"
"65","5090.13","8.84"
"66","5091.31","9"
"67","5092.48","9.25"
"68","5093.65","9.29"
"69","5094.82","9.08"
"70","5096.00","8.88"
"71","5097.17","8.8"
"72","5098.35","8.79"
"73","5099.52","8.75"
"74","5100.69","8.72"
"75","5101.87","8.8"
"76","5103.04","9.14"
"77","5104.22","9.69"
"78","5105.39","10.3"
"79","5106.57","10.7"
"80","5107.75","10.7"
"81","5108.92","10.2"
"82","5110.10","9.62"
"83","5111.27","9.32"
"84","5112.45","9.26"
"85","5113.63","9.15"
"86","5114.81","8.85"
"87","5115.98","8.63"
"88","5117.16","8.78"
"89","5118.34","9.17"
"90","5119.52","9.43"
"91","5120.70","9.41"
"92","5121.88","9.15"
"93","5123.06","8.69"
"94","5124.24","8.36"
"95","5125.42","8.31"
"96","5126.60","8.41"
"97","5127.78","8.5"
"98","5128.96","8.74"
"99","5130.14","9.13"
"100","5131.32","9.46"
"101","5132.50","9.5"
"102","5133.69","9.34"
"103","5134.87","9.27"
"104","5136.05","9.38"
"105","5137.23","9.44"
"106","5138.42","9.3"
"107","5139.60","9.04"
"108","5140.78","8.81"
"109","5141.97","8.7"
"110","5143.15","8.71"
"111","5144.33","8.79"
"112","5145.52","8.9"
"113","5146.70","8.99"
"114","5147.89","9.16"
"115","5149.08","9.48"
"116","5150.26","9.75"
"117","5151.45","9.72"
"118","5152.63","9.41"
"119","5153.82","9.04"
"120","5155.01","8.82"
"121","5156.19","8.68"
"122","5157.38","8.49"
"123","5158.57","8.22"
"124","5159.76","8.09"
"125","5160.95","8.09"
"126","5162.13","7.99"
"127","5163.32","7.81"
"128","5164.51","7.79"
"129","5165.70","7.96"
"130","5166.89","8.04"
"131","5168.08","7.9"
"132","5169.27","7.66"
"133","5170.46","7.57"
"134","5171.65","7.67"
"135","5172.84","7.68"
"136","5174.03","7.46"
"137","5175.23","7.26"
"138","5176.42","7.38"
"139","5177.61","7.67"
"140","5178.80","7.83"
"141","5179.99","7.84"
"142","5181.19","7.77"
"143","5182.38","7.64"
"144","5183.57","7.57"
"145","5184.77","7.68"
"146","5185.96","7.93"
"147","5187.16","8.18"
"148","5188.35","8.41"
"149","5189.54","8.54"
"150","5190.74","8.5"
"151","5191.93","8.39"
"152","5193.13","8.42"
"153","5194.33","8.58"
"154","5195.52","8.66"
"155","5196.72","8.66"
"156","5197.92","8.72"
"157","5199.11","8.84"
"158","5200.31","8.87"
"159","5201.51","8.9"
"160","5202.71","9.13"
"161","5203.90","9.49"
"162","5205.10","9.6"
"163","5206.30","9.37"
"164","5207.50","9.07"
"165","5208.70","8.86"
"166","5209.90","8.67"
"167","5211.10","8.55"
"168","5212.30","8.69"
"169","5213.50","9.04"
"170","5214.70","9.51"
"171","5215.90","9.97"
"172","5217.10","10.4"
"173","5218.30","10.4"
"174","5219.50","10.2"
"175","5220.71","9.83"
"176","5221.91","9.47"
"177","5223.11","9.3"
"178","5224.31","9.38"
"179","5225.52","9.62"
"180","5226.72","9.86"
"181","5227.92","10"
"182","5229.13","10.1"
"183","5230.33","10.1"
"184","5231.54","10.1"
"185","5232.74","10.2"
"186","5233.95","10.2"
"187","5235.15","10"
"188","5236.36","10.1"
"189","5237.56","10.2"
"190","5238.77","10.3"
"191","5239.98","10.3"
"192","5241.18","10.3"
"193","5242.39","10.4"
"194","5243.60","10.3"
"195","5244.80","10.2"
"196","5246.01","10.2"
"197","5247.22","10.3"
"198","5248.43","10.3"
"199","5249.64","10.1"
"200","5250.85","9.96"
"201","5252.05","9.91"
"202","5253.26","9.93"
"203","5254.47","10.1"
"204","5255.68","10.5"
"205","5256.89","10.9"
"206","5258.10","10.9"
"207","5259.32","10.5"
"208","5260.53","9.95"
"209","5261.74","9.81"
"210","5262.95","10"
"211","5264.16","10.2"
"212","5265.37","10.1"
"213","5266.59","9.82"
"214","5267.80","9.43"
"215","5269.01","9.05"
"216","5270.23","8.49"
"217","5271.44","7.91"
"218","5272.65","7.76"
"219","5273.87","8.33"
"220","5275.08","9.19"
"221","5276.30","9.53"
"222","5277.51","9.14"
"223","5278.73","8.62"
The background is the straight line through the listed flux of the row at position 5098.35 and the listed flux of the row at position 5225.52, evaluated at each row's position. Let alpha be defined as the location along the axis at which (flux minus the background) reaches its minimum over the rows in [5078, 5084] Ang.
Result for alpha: 5080.77 Ang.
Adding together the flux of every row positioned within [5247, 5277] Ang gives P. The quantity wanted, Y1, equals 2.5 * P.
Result 607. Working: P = 243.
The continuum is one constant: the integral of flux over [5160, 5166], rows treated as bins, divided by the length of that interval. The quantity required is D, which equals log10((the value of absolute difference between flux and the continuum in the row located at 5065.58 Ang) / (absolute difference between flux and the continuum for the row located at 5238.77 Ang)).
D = -0.1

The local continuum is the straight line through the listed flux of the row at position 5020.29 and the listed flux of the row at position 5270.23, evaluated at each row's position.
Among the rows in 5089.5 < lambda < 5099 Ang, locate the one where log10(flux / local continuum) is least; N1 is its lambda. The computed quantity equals 5098.35 Ang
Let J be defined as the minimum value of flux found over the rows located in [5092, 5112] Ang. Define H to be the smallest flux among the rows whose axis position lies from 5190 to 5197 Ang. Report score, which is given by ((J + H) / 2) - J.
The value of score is -0.2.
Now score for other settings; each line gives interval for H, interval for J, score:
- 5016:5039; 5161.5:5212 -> 0.7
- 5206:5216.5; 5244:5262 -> -0.6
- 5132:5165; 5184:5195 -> 0.1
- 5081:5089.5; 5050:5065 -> -0.4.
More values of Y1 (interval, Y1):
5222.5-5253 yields 629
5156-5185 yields 489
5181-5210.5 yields 536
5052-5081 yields 612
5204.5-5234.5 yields 601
